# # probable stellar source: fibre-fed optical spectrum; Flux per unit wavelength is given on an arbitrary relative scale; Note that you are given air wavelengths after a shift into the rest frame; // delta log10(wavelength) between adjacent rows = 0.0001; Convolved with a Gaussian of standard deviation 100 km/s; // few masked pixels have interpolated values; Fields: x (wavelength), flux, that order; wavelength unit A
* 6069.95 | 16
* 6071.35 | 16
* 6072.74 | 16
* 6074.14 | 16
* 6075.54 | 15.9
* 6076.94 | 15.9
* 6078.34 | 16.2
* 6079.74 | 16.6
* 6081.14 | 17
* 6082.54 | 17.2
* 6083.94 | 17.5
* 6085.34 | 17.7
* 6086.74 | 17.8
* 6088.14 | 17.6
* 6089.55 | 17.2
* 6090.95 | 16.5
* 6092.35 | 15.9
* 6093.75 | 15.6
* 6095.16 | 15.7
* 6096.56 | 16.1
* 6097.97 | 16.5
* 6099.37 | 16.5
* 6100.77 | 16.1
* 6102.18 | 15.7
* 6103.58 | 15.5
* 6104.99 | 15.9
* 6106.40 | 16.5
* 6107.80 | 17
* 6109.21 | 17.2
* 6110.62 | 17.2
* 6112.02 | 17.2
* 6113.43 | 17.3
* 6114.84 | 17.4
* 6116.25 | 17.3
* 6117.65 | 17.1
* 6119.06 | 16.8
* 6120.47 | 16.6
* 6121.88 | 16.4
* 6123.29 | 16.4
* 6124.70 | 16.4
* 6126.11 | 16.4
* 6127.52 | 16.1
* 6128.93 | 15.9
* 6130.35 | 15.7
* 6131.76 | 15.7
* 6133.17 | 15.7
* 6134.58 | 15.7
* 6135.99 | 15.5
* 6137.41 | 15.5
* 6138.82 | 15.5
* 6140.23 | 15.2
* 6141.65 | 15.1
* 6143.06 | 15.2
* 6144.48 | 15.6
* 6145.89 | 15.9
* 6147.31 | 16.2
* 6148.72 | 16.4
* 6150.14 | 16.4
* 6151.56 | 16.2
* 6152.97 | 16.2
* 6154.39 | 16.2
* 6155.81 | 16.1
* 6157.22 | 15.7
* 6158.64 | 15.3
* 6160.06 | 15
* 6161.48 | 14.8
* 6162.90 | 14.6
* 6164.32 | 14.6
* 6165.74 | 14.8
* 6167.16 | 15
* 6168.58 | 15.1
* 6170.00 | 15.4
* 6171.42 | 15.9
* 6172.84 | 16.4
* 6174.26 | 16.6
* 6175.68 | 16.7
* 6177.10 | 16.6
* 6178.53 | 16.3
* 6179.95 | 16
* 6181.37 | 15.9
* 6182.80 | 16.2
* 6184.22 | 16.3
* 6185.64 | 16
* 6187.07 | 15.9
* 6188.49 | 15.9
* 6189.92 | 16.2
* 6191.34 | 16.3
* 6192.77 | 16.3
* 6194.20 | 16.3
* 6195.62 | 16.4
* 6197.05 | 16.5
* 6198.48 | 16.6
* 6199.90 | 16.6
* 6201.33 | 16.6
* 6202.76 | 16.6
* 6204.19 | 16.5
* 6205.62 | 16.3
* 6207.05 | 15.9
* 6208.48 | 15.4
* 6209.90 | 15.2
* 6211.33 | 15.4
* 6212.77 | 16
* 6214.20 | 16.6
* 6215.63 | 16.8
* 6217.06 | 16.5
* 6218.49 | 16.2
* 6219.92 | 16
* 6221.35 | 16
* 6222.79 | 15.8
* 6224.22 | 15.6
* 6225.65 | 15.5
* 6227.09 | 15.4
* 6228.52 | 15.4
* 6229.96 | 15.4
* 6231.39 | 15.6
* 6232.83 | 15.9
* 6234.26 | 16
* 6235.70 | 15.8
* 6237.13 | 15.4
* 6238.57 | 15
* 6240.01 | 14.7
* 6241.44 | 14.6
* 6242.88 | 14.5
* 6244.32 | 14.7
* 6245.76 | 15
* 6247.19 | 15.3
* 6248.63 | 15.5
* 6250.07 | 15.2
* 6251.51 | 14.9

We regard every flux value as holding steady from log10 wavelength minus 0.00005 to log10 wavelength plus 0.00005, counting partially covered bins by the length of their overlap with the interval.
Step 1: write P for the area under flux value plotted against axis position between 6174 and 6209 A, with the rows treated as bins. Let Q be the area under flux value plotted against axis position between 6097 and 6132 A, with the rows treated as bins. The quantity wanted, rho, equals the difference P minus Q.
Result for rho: -9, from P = 570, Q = 578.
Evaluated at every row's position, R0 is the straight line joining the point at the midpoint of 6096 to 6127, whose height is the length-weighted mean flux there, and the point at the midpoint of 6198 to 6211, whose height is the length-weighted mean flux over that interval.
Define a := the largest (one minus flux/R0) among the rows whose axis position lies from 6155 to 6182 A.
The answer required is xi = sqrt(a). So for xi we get 0.329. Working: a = 0.11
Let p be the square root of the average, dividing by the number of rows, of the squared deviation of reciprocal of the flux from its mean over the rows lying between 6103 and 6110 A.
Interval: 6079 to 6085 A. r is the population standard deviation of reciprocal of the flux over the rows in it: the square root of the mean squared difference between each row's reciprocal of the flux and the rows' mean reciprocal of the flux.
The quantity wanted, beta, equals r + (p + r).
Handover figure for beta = 0.0047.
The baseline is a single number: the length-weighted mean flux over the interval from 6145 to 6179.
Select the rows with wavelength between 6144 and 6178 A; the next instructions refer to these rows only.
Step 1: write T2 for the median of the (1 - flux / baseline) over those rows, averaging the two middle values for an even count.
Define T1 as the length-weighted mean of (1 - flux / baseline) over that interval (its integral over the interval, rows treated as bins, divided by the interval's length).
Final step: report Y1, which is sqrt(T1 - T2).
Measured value 0.100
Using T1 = 0.00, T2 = -0.01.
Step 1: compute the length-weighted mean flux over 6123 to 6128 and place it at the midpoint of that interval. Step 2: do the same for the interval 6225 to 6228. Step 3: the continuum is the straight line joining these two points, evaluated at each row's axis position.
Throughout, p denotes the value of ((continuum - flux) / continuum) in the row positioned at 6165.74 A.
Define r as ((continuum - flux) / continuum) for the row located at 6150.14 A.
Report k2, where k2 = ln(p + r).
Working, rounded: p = 0.07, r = -0.018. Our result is -2.9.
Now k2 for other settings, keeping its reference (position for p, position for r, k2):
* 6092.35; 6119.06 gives -4.0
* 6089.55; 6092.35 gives -4.5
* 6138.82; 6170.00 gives -2.6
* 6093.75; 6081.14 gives -3.1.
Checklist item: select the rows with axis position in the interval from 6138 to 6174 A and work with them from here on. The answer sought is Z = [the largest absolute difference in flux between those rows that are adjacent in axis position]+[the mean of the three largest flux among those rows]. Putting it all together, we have 16.9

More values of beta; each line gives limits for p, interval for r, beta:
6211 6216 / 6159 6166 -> 0.0035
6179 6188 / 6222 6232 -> 0.0017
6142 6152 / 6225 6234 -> 0.0031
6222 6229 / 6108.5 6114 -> 0.0009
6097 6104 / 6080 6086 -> 0.0034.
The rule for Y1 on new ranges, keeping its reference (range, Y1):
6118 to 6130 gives 0.039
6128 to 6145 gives 0.034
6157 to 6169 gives 0.052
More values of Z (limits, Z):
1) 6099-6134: 17.9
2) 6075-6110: 18.4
